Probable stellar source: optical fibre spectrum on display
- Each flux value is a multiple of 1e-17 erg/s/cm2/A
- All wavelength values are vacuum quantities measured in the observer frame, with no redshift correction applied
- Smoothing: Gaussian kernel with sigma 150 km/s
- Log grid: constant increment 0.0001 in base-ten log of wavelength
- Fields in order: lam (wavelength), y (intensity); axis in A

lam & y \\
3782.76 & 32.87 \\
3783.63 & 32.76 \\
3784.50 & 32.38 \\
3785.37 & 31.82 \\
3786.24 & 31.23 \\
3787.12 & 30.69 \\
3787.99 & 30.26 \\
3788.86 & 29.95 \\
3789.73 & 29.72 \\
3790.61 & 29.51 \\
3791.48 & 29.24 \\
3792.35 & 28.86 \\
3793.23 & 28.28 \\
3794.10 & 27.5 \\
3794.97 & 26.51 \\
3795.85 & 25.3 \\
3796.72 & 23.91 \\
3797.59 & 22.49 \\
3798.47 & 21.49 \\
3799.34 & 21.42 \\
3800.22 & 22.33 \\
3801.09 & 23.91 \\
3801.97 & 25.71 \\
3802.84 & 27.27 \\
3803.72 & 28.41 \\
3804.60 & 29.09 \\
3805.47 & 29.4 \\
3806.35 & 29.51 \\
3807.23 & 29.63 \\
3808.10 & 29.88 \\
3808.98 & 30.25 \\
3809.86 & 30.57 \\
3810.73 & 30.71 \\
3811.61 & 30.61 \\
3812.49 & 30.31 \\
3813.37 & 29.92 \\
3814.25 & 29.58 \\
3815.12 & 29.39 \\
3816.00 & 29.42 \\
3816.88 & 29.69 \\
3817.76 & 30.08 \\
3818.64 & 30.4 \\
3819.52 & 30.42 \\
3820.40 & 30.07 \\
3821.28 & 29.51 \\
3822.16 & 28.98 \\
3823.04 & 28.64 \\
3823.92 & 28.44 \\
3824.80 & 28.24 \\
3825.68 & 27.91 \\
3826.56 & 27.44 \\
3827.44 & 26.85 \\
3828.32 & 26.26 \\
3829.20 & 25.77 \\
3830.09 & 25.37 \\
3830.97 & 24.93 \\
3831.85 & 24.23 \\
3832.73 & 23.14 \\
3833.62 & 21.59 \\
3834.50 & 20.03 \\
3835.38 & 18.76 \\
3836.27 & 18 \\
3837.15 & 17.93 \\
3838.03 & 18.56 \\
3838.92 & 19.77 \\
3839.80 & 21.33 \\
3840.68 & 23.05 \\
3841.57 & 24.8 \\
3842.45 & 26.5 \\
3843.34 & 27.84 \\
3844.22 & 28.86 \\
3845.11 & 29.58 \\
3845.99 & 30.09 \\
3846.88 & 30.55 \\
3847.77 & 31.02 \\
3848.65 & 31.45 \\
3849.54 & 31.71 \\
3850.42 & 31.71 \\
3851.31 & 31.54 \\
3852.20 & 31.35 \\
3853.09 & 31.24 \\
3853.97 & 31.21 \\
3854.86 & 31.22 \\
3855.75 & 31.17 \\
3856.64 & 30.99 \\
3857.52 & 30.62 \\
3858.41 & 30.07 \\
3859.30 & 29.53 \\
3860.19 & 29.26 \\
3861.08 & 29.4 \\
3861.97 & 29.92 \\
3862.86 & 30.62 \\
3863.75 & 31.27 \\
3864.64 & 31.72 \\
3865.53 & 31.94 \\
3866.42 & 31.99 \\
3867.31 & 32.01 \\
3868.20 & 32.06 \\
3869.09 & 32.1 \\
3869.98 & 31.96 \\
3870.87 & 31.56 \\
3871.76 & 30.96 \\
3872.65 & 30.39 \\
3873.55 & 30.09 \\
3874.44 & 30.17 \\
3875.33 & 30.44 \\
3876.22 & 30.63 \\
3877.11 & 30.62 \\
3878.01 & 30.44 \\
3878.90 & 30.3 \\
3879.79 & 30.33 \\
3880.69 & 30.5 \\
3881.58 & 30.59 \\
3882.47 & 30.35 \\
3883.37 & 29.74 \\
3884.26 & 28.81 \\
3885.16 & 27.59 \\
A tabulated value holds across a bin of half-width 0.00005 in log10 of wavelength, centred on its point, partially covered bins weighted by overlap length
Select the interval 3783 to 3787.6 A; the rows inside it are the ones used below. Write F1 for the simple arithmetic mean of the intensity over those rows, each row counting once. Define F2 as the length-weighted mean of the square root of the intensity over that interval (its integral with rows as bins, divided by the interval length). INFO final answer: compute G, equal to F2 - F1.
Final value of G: -26.1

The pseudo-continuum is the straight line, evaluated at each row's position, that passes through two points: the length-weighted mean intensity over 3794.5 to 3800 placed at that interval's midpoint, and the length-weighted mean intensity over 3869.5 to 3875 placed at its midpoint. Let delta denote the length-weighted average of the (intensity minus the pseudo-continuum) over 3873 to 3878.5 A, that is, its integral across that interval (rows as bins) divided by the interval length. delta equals -1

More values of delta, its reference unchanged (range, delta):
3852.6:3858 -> 2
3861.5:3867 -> 1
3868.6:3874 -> 0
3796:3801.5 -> -1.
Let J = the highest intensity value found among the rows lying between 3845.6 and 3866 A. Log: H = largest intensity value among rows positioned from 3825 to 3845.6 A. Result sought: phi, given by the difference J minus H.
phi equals 2.36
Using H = 29.58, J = 31.94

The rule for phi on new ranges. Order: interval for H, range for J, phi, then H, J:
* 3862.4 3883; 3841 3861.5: -0.39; 32.1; 31.71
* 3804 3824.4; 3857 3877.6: 1.39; 30.71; 32.1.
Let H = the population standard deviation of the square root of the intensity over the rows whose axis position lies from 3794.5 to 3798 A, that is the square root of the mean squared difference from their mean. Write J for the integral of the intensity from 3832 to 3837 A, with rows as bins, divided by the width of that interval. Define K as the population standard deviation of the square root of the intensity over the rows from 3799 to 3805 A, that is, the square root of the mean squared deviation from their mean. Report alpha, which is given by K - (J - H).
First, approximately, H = 0.152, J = 20.4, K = 0.276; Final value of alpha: -20.0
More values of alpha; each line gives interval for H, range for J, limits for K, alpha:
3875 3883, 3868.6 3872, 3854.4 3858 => -31.7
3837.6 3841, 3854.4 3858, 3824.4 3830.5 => -30.7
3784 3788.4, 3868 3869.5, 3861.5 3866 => -32.0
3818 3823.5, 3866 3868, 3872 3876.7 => -31.9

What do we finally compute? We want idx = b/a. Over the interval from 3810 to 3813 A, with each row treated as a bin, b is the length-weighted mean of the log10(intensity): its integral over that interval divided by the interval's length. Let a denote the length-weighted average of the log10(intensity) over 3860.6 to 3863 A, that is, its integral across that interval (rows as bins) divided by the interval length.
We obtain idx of 1.01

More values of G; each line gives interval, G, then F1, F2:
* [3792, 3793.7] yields -23.2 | 29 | 5.33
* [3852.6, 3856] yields -25.6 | 31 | 5.59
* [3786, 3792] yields -24.6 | 30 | 5.48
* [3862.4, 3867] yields -25.9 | 32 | 5.61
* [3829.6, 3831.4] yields -20.2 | 25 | 5.00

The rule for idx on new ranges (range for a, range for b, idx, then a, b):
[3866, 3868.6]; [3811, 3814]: 0.98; 1.506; 1.48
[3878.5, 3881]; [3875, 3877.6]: 1.00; 1.481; 1.48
